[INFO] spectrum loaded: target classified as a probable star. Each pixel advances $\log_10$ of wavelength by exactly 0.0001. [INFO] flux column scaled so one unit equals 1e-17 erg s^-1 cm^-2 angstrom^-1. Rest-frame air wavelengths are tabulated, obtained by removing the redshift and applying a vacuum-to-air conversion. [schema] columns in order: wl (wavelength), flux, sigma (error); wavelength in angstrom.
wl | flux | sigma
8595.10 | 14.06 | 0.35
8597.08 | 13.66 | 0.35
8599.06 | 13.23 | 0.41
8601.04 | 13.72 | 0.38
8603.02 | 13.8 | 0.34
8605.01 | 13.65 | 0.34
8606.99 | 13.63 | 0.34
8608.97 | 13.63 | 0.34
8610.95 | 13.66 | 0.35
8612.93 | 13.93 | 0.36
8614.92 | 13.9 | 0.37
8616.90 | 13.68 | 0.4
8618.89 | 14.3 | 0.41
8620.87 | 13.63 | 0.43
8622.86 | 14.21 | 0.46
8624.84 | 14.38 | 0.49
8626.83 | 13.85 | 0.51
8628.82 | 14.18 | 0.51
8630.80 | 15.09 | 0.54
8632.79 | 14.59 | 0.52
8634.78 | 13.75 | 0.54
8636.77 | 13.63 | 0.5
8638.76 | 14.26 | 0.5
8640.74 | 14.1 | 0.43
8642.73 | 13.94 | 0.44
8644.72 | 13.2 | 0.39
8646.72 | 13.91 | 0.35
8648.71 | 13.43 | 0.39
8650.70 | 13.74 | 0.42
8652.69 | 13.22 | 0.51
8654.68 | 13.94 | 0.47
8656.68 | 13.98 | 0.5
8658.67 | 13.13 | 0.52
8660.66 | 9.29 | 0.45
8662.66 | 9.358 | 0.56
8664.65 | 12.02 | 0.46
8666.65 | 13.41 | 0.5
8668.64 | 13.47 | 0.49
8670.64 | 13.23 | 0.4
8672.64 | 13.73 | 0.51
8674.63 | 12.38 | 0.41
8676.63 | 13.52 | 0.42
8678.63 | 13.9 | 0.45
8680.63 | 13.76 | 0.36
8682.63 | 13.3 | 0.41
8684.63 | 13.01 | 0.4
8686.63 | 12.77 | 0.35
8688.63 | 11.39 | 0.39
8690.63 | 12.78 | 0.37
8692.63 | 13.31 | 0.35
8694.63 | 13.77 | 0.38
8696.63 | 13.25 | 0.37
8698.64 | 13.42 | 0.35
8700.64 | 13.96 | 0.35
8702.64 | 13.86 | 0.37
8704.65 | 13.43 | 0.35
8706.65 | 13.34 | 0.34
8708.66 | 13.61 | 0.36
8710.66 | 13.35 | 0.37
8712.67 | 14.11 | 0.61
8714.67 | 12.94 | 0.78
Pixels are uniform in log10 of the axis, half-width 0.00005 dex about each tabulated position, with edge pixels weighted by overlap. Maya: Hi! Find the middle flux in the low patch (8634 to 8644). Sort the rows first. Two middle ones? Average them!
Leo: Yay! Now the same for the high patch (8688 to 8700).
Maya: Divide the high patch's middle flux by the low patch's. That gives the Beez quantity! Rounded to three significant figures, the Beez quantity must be 0.953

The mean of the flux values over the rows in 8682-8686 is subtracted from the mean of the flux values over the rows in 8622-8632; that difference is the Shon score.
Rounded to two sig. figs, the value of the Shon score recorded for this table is 1.2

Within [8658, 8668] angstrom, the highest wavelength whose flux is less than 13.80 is 8666.65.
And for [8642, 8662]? 8660.66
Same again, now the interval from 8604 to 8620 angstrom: 8616.90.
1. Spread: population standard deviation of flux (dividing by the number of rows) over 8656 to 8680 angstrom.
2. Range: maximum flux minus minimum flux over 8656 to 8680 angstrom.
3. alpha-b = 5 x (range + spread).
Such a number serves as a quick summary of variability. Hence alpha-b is 31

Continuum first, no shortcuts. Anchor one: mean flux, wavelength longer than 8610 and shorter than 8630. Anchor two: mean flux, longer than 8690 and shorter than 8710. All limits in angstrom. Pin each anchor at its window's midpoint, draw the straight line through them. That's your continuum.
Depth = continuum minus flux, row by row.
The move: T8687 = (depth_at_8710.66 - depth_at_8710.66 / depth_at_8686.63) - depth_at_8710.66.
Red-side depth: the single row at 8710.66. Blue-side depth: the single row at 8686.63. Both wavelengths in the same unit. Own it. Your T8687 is -0.1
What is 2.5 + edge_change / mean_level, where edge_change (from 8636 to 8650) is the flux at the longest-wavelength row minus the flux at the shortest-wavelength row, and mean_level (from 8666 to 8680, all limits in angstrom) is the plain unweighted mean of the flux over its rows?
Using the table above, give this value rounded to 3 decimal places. 2.485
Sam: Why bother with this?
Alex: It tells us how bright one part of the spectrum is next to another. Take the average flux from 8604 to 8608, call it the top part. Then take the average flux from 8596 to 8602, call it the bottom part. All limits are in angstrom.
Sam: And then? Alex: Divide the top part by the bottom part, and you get 1.01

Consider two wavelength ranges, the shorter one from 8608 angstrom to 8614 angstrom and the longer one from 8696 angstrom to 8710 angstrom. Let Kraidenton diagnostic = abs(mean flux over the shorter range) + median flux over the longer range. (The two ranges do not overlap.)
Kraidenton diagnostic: 27.2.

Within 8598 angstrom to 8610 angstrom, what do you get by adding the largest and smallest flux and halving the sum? 13.5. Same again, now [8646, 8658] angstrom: 13.6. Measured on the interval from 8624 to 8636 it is 14.4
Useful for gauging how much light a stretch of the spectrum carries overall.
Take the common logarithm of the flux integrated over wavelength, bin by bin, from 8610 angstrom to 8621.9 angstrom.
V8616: 2.22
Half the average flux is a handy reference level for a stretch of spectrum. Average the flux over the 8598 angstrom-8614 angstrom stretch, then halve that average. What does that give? 6.83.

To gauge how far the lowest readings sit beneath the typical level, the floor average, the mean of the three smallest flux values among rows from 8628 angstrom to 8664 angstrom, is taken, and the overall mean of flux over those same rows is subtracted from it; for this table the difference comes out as -2.8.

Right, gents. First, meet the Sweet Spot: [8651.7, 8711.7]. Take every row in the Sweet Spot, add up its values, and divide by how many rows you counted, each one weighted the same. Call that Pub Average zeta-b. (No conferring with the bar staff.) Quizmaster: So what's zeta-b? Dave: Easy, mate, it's 13.0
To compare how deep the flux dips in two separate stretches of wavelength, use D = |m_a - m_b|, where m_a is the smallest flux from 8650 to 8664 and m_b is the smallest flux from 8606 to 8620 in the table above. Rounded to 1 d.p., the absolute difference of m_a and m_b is 4.3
